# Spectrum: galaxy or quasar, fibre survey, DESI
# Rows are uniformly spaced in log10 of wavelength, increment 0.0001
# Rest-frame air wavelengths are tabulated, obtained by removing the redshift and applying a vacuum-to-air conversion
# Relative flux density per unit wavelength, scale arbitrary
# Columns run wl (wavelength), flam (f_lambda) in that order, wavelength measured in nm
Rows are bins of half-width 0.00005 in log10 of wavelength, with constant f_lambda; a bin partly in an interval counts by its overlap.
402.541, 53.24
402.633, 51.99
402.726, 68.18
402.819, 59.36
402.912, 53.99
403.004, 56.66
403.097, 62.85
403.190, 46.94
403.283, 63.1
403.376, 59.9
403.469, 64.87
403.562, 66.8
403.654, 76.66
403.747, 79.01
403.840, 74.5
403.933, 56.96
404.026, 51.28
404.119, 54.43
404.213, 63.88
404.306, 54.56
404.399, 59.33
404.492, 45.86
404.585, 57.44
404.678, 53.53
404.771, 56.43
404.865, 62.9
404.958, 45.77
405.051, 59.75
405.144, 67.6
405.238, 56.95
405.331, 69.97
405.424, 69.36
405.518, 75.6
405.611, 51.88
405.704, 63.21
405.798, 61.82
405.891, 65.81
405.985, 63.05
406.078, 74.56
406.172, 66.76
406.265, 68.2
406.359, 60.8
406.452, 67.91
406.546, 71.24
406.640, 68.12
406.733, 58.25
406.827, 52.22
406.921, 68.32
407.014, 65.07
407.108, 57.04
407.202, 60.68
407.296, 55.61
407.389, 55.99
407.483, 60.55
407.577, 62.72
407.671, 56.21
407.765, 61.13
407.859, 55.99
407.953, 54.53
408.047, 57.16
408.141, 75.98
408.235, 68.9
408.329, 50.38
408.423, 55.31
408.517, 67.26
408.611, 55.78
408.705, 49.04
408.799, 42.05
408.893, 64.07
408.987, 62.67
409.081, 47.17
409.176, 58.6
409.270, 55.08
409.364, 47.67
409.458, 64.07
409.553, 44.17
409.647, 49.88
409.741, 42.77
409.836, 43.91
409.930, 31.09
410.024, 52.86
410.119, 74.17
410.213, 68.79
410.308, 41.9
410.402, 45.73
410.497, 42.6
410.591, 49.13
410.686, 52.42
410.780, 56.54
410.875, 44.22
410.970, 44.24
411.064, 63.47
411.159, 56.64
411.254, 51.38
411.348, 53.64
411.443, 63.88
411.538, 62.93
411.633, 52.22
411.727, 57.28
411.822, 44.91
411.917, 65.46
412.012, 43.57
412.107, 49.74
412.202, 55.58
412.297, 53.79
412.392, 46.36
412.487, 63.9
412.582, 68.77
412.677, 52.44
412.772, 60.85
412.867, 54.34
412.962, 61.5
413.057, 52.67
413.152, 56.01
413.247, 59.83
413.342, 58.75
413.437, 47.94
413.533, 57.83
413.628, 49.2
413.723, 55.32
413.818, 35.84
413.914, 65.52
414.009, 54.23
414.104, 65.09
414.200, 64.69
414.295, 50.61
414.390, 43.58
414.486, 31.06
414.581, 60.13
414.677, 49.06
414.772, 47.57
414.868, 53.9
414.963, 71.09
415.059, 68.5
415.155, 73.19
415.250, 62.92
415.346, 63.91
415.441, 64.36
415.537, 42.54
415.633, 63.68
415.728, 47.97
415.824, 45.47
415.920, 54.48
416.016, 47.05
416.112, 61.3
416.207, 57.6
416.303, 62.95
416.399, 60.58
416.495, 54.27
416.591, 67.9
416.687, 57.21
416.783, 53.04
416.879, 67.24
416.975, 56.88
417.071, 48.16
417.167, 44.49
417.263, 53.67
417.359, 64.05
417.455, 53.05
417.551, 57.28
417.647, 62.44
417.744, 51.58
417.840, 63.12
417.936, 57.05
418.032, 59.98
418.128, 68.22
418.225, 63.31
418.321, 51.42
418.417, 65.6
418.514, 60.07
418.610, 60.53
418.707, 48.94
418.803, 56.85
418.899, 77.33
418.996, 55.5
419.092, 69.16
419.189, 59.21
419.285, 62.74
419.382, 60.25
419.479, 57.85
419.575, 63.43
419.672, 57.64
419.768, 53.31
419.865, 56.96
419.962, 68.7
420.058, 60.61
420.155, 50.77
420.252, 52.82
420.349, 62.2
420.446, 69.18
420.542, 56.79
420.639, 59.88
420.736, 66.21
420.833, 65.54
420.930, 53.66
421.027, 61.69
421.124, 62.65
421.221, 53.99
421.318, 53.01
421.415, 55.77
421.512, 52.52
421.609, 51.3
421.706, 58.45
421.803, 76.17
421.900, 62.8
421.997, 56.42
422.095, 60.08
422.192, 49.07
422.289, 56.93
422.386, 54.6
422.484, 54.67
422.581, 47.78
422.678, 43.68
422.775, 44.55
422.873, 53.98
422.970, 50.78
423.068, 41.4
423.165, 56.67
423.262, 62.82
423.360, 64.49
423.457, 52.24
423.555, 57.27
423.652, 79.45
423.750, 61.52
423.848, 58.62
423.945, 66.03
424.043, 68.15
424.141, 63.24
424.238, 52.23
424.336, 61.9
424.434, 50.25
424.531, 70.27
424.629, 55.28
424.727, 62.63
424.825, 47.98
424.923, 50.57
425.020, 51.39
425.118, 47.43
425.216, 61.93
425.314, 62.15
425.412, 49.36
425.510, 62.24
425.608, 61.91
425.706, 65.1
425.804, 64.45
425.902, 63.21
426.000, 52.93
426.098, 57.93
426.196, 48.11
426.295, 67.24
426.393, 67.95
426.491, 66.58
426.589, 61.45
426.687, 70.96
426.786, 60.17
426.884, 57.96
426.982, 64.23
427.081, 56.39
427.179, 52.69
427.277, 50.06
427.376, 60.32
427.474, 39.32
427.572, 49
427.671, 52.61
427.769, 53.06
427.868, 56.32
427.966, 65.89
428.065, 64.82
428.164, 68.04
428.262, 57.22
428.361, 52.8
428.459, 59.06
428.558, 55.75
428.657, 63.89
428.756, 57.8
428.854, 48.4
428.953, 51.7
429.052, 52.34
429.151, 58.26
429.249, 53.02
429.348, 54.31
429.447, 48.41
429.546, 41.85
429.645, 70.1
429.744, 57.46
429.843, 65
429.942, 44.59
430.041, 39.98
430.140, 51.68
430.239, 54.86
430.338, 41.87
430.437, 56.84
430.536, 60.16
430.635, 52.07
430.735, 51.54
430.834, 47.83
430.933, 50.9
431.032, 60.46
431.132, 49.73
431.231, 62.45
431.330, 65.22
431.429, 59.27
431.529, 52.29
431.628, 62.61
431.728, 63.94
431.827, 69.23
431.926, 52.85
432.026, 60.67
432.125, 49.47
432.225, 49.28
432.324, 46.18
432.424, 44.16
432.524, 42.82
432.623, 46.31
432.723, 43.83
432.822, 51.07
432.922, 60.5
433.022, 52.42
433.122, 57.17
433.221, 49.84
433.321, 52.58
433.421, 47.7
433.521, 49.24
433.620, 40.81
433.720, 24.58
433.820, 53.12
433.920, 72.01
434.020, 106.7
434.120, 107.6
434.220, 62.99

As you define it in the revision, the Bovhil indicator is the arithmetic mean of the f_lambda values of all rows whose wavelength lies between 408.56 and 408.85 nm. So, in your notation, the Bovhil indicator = 49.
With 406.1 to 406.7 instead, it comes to 67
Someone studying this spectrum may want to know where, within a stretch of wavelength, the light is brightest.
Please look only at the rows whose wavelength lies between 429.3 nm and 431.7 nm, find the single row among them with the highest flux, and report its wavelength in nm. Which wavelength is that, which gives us 429.645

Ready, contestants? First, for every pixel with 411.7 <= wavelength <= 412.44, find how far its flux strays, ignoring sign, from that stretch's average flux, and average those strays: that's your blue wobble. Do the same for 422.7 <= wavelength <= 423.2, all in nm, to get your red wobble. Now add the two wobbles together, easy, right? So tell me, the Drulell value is 11.1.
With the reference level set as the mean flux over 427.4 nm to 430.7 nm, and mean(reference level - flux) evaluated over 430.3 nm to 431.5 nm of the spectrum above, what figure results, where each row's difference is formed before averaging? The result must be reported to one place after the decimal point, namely -0.4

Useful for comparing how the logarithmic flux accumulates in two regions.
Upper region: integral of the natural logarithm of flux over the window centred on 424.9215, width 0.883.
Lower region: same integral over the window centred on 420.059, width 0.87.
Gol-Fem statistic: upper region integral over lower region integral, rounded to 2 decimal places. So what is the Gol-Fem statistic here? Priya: 1.00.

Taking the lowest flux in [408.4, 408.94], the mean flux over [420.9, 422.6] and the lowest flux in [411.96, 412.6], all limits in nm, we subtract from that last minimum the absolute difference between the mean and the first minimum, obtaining 29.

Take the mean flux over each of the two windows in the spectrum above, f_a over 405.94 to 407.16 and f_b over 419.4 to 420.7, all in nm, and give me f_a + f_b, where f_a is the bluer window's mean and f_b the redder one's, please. 124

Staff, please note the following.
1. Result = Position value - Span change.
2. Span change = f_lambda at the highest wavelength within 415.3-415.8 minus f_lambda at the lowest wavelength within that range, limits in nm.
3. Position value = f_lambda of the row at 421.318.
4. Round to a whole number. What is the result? 69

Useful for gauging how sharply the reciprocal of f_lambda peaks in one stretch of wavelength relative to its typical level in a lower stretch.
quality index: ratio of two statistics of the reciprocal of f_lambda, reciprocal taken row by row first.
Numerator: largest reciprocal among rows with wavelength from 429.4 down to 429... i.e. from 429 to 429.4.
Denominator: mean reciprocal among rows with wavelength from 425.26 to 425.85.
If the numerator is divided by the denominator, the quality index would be 1.15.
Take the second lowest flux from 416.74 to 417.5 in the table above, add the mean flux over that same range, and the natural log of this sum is 4.64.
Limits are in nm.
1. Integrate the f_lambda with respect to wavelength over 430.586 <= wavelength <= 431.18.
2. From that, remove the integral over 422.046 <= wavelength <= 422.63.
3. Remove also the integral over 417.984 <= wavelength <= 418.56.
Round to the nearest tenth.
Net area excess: -35.9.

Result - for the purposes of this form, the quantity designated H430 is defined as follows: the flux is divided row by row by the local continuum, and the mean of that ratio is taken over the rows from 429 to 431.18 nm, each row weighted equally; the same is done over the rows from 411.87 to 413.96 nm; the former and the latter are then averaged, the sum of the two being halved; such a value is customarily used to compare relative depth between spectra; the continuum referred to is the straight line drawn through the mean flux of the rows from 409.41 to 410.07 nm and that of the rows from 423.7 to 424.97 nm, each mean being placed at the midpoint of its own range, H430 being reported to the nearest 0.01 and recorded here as 0.97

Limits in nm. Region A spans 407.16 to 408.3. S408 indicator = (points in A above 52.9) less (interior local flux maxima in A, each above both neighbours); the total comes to 9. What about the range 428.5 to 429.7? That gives 4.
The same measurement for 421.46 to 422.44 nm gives 4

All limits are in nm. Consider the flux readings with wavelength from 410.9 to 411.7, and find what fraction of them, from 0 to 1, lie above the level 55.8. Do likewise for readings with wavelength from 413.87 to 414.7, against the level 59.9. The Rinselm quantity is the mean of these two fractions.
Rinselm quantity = 0.47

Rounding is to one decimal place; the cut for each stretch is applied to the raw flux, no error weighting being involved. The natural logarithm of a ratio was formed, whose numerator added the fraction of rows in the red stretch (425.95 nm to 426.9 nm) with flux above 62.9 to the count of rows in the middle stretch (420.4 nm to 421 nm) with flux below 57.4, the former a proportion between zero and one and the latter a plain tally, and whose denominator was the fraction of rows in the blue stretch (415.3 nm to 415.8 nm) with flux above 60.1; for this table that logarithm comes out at 1.4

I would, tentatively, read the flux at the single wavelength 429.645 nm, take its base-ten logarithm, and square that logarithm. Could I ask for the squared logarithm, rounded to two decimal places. 3.41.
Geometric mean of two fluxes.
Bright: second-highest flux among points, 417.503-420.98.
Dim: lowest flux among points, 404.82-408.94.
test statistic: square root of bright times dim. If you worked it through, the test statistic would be 53.9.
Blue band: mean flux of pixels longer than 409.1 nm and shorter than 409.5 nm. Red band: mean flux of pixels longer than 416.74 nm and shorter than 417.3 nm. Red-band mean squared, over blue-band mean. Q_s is 52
